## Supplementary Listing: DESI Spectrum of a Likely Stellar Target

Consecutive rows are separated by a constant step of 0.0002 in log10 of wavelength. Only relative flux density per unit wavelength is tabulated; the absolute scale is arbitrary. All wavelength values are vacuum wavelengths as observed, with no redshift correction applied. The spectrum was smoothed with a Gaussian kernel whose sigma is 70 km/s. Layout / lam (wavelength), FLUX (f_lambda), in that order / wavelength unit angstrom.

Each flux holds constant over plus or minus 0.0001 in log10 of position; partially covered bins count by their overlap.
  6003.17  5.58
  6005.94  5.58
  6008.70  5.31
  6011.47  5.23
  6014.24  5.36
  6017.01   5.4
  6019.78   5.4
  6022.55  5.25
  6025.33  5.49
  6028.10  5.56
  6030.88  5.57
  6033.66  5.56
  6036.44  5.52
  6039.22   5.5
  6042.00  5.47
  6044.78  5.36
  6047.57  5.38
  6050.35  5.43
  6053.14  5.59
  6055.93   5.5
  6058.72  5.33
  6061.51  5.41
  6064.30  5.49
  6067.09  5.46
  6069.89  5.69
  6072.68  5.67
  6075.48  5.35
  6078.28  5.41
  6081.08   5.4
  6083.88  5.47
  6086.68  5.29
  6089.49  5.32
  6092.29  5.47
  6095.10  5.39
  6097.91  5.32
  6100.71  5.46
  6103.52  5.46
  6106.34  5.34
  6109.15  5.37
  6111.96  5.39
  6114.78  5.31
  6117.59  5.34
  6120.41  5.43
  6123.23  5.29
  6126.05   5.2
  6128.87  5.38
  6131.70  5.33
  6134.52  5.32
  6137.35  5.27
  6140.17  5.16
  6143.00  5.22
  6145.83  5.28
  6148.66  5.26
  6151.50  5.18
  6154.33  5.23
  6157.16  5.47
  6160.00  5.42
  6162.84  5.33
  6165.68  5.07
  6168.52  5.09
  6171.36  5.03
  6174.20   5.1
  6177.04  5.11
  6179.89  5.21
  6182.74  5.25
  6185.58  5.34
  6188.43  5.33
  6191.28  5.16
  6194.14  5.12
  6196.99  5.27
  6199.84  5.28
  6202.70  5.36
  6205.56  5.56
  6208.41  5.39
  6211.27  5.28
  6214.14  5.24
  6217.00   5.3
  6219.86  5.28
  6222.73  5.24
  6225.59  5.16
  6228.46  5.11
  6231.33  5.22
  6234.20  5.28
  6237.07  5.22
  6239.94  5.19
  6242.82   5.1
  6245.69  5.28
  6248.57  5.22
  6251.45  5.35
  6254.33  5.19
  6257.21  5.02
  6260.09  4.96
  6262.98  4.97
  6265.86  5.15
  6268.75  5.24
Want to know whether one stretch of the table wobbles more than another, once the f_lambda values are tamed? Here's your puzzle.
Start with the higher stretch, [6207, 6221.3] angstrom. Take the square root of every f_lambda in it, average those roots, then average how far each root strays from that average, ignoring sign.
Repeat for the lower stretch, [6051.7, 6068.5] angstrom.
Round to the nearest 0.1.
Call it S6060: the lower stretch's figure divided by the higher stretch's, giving 1.7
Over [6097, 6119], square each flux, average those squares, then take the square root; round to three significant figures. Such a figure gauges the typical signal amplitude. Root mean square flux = 5.37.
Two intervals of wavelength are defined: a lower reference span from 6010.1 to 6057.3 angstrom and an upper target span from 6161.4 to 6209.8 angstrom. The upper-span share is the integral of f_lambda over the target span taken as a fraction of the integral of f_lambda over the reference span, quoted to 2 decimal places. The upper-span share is 0.99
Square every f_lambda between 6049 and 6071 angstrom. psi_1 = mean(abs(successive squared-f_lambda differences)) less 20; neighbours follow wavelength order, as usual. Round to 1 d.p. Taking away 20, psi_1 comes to -18.7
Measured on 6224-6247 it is -19.1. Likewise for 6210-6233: -19.4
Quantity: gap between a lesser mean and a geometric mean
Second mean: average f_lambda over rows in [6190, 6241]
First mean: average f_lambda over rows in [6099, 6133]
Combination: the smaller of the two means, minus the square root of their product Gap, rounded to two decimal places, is -0.05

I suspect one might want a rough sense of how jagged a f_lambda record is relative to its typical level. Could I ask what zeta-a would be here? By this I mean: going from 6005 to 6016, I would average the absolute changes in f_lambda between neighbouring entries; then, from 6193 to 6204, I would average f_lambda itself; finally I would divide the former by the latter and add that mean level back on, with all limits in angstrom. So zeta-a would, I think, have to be 5.29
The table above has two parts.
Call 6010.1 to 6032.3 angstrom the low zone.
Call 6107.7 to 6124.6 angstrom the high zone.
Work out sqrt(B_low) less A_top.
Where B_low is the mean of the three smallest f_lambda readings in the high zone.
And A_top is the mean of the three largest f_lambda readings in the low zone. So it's -3.23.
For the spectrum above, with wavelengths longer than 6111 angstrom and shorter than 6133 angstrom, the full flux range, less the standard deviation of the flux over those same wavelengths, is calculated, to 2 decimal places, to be 0.16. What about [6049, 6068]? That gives 0.18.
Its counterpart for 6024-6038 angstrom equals 0.05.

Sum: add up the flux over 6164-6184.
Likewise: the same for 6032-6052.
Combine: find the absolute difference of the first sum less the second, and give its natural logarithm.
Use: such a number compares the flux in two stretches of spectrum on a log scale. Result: 0.86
